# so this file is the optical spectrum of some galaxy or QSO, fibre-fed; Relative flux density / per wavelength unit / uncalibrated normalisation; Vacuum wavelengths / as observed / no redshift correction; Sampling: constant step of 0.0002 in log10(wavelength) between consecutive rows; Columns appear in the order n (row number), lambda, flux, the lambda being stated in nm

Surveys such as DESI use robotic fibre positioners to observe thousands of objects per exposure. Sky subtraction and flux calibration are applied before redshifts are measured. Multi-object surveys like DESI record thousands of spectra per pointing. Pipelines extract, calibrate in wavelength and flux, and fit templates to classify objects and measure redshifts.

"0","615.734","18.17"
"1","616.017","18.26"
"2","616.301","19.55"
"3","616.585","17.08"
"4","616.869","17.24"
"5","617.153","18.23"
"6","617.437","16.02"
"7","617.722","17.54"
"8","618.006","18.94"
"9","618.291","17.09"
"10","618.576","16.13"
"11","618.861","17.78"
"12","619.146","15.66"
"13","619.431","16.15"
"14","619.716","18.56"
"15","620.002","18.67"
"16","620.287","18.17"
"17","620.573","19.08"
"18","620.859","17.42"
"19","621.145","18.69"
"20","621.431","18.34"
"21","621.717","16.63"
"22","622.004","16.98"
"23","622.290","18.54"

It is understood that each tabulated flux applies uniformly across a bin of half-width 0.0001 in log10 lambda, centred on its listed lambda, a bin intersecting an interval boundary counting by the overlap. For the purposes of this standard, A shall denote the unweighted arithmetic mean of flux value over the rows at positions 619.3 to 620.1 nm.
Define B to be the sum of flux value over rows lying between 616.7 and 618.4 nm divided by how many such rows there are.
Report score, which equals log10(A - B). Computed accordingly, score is -0.55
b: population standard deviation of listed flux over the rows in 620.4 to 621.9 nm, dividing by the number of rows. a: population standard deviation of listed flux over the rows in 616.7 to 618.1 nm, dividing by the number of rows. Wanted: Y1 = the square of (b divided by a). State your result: 0.8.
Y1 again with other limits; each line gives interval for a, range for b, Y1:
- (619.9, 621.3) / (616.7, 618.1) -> 3.0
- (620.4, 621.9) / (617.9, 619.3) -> 1.7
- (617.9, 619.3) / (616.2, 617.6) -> 1.0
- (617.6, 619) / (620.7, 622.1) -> 0.7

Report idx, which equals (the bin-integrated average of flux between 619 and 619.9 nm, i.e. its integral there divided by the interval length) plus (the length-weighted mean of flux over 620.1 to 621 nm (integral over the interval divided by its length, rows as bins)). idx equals 35.1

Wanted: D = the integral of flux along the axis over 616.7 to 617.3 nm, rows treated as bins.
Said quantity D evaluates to 11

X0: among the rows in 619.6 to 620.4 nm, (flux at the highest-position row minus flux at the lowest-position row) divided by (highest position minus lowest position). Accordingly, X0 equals -1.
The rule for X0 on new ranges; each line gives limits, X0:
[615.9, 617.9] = 0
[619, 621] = 1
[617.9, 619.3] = -3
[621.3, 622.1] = -2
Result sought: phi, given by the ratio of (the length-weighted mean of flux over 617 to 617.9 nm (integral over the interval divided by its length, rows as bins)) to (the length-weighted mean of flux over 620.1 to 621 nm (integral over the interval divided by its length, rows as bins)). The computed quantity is 0.95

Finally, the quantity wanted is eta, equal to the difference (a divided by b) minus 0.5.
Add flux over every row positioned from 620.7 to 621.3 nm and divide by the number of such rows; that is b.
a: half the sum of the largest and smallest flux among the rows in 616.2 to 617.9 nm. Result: 0.49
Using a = 17.8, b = 18.1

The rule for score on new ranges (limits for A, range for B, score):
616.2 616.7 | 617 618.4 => -0.12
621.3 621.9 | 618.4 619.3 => -0.02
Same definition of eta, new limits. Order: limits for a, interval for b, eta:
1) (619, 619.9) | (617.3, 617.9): 0.52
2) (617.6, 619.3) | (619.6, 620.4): 0.44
